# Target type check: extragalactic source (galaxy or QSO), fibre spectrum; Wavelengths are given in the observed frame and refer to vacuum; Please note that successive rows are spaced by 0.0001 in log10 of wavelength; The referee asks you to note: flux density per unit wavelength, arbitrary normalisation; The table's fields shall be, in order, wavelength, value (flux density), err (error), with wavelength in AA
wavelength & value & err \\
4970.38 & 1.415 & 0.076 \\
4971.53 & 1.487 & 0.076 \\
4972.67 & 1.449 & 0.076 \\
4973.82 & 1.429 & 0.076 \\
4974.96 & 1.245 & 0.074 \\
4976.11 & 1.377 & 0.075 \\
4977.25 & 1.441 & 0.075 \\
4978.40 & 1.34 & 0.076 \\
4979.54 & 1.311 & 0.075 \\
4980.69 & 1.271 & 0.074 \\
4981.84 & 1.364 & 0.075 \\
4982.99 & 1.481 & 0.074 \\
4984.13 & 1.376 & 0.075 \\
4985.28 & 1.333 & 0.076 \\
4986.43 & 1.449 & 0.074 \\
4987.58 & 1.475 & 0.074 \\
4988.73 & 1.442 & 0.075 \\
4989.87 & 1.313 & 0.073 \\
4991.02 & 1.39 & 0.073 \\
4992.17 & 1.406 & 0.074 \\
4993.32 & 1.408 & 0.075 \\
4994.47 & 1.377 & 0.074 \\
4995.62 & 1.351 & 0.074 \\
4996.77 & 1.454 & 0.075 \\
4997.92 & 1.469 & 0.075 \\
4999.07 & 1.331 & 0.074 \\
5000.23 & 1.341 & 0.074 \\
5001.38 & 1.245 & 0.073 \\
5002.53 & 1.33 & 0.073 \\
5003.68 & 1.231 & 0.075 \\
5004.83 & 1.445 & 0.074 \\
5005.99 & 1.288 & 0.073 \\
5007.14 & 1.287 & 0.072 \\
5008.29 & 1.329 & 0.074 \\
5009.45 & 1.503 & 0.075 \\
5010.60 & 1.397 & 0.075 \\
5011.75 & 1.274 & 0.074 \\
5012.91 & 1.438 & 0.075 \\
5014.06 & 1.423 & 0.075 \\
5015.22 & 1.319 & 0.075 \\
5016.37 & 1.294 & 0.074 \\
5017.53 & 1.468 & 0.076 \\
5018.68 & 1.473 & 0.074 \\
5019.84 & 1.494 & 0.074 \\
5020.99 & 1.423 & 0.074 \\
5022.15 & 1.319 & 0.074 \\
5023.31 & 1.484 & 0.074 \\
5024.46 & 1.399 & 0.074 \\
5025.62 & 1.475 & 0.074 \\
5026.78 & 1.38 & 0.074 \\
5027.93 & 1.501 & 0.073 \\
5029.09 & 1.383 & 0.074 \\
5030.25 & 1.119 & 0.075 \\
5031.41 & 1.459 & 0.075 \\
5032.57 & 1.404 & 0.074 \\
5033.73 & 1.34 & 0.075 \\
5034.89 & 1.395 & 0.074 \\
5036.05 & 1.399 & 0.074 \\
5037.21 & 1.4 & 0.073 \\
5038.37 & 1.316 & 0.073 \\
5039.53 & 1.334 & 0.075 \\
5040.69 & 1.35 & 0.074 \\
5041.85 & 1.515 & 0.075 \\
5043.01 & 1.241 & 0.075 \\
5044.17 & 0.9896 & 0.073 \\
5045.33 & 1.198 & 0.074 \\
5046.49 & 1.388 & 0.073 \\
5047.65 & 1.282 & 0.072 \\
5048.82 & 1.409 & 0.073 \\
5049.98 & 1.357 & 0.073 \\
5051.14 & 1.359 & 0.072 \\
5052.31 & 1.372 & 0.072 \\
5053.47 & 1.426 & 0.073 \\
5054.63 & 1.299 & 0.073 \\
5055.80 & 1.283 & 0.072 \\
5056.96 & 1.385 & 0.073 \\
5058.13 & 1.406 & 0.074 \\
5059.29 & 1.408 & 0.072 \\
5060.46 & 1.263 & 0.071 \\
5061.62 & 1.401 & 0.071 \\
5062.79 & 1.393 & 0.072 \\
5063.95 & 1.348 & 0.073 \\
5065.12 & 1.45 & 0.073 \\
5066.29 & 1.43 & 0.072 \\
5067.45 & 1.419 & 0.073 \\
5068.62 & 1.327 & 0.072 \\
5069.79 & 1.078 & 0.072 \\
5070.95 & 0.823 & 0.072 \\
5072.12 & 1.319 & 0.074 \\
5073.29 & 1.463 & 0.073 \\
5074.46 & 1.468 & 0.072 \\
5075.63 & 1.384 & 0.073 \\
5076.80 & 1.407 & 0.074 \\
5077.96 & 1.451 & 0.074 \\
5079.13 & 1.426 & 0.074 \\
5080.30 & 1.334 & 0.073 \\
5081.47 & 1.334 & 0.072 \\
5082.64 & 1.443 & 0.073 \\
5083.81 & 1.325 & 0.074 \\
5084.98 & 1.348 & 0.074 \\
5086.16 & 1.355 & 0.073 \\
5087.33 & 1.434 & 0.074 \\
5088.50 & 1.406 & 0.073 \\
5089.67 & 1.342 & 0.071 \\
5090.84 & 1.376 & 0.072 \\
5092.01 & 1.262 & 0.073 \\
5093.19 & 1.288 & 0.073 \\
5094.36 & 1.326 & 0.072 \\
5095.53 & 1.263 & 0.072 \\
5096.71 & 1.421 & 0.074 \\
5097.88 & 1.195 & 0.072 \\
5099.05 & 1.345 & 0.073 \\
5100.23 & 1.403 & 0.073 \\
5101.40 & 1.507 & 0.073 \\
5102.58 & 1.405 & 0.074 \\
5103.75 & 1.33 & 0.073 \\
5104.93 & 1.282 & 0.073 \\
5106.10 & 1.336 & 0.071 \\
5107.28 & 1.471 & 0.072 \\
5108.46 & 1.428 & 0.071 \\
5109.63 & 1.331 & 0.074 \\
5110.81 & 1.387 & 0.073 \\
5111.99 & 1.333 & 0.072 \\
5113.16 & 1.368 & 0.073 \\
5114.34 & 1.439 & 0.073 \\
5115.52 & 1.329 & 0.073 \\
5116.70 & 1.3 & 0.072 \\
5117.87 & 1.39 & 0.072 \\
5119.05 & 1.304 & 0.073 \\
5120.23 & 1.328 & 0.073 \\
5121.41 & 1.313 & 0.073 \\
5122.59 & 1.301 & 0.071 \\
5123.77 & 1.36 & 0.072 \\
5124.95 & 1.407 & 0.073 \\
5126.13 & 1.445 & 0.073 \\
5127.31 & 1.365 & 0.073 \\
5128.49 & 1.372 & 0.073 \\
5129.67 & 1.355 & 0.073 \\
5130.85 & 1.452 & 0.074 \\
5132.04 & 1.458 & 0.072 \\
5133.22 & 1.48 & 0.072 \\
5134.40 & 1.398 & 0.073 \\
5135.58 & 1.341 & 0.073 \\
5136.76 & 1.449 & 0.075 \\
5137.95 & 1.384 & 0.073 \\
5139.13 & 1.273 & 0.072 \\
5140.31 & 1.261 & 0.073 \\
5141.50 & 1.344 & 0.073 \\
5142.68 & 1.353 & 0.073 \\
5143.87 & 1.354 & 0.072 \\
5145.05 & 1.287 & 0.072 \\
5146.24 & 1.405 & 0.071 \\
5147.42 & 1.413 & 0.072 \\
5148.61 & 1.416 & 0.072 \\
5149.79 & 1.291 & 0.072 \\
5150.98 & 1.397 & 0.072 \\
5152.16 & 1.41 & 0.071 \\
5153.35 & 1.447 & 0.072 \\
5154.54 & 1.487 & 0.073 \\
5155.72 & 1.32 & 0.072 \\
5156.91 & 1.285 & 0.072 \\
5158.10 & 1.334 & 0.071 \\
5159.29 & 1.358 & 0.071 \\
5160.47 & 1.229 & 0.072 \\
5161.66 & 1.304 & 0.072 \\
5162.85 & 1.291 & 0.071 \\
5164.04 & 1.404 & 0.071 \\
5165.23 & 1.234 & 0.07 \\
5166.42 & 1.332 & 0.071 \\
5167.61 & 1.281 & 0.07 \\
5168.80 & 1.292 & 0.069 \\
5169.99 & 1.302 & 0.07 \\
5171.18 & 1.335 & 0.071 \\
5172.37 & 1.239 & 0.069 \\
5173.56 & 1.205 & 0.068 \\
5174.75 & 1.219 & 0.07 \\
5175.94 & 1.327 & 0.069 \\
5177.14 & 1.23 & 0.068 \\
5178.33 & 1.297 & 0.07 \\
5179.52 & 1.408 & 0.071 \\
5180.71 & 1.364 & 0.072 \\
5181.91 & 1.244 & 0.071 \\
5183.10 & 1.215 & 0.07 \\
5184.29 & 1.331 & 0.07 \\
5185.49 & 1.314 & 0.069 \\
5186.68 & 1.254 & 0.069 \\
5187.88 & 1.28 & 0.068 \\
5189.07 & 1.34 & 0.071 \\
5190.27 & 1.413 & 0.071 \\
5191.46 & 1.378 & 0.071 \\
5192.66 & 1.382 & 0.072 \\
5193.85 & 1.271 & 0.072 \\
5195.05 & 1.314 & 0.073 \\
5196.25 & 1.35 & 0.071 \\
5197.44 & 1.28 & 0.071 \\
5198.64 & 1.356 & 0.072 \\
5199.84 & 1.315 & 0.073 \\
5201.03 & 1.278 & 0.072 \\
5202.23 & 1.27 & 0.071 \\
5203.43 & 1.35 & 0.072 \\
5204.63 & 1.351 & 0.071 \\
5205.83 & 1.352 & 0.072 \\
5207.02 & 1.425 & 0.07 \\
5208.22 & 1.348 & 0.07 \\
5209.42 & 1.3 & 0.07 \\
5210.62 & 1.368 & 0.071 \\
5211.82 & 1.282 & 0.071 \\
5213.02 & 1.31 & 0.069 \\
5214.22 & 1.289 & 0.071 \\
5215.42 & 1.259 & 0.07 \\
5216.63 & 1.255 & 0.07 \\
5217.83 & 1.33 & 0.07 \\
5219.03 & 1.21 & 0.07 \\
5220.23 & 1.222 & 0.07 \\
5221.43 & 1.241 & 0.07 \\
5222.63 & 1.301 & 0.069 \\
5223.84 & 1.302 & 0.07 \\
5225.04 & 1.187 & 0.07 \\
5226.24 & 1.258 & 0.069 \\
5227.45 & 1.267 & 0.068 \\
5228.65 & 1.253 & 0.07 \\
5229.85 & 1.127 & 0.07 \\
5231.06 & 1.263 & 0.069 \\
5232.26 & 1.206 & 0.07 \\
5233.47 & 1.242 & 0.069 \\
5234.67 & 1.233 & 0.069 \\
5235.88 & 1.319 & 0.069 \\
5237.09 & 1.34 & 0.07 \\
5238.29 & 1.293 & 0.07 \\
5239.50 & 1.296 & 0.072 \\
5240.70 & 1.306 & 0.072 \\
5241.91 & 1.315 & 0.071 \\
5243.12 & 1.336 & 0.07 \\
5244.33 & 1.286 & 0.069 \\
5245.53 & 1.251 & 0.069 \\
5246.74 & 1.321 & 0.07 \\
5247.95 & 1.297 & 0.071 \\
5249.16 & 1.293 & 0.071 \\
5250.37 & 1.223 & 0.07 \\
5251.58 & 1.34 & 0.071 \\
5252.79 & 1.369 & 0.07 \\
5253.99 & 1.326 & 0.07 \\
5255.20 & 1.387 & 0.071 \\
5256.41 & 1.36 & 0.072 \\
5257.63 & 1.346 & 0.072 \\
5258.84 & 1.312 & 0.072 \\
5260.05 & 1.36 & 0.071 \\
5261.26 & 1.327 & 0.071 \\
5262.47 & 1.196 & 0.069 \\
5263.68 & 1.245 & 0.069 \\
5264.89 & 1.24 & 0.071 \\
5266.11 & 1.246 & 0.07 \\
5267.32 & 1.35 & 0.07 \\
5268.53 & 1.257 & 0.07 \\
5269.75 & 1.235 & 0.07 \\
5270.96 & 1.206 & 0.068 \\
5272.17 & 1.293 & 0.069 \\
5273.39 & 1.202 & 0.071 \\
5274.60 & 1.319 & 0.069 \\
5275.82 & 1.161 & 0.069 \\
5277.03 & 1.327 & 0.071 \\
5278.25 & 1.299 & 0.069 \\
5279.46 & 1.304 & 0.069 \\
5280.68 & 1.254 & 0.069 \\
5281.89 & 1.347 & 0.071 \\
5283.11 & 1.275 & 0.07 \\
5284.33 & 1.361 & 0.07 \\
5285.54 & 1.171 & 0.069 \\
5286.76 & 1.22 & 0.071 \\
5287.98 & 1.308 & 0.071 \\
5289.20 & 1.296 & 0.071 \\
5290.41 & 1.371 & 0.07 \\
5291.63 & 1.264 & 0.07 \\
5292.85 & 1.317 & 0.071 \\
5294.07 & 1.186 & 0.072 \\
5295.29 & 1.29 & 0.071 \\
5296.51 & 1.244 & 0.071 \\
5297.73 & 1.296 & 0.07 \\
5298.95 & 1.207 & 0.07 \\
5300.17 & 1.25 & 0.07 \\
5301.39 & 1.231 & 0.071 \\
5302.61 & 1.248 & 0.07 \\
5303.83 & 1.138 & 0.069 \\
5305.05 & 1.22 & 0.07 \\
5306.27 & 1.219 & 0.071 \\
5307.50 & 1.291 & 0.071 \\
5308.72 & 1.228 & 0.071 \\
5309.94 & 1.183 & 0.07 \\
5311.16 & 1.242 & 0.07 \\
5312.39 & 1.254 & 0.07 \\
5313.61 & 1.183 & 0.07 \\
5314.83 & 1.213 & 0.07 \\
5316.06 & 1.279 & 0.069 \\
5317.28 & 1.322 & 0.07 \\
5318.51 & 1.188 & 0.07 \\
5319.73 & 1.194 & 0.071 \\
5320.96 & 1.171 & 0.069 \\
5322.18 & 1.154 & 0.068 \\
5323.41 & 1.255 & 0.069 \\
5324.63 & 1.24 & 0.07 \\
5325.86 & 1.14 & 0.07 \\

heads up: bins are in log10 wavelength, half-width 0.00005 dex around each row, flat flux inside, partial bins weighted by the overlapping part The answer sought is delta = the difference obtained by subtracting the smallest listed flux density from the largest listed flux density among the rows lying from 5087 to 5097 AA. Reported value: 0.17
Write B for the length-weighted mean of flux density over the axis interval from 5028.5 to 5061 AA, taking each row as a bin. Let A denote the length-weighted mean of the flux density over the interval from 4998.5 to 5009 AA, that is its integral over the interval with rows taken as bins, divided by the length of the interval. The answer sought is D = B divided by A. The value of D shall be 1.018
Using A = 1.32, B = 1.34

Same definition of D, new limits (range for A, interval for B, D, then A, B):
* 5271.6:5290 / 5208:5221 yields 1.007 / 1.28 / 1.29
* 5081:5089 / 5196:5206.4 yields 0.959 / 1.38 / 1.32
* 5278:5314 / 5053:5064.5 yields 1.083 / 1.26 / 1.36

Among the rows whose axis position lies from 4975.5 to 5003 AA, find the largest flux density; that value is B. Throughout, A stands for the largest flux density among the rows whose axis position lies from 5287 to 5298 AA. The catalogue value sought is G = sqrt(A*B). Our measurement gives 1.42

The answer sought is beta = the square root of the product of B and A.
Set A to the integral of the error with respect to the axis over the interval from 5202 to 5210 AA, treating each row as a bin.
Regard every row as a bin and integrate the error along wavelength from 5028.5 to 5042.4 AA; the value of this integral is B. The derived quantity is 0.76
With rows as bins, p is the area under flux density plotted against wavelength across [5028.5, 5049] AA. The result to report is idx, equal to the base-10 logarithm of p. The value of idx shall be 1.435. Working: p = 27.2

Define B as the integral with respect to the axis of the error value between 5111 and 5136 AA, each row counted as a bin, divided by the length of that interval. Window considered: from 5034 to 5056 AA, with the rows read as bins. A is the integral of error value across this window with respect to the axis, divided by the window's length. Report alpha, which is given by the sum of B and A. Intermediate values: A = 0.0734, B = 0.0727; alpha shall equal 0.1460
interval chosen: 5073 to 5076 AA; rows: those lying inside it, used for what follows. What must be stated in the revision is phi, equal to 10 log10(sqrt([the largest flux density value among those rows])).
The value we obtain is 0.834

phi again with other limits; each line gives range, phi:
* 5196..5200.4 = 0.661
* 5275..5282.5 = 0.647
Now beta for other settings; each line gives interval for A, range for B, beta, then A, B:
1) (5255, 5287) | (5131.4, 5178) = 2.73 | 2.2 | 3.33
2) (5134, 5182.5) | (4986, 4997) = 1.68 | 3.5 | 0.82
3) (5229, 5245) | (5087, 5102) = 1.11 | 1.1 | 1.09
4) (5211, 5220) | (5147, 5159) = 0.74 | 0.6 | 0.86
